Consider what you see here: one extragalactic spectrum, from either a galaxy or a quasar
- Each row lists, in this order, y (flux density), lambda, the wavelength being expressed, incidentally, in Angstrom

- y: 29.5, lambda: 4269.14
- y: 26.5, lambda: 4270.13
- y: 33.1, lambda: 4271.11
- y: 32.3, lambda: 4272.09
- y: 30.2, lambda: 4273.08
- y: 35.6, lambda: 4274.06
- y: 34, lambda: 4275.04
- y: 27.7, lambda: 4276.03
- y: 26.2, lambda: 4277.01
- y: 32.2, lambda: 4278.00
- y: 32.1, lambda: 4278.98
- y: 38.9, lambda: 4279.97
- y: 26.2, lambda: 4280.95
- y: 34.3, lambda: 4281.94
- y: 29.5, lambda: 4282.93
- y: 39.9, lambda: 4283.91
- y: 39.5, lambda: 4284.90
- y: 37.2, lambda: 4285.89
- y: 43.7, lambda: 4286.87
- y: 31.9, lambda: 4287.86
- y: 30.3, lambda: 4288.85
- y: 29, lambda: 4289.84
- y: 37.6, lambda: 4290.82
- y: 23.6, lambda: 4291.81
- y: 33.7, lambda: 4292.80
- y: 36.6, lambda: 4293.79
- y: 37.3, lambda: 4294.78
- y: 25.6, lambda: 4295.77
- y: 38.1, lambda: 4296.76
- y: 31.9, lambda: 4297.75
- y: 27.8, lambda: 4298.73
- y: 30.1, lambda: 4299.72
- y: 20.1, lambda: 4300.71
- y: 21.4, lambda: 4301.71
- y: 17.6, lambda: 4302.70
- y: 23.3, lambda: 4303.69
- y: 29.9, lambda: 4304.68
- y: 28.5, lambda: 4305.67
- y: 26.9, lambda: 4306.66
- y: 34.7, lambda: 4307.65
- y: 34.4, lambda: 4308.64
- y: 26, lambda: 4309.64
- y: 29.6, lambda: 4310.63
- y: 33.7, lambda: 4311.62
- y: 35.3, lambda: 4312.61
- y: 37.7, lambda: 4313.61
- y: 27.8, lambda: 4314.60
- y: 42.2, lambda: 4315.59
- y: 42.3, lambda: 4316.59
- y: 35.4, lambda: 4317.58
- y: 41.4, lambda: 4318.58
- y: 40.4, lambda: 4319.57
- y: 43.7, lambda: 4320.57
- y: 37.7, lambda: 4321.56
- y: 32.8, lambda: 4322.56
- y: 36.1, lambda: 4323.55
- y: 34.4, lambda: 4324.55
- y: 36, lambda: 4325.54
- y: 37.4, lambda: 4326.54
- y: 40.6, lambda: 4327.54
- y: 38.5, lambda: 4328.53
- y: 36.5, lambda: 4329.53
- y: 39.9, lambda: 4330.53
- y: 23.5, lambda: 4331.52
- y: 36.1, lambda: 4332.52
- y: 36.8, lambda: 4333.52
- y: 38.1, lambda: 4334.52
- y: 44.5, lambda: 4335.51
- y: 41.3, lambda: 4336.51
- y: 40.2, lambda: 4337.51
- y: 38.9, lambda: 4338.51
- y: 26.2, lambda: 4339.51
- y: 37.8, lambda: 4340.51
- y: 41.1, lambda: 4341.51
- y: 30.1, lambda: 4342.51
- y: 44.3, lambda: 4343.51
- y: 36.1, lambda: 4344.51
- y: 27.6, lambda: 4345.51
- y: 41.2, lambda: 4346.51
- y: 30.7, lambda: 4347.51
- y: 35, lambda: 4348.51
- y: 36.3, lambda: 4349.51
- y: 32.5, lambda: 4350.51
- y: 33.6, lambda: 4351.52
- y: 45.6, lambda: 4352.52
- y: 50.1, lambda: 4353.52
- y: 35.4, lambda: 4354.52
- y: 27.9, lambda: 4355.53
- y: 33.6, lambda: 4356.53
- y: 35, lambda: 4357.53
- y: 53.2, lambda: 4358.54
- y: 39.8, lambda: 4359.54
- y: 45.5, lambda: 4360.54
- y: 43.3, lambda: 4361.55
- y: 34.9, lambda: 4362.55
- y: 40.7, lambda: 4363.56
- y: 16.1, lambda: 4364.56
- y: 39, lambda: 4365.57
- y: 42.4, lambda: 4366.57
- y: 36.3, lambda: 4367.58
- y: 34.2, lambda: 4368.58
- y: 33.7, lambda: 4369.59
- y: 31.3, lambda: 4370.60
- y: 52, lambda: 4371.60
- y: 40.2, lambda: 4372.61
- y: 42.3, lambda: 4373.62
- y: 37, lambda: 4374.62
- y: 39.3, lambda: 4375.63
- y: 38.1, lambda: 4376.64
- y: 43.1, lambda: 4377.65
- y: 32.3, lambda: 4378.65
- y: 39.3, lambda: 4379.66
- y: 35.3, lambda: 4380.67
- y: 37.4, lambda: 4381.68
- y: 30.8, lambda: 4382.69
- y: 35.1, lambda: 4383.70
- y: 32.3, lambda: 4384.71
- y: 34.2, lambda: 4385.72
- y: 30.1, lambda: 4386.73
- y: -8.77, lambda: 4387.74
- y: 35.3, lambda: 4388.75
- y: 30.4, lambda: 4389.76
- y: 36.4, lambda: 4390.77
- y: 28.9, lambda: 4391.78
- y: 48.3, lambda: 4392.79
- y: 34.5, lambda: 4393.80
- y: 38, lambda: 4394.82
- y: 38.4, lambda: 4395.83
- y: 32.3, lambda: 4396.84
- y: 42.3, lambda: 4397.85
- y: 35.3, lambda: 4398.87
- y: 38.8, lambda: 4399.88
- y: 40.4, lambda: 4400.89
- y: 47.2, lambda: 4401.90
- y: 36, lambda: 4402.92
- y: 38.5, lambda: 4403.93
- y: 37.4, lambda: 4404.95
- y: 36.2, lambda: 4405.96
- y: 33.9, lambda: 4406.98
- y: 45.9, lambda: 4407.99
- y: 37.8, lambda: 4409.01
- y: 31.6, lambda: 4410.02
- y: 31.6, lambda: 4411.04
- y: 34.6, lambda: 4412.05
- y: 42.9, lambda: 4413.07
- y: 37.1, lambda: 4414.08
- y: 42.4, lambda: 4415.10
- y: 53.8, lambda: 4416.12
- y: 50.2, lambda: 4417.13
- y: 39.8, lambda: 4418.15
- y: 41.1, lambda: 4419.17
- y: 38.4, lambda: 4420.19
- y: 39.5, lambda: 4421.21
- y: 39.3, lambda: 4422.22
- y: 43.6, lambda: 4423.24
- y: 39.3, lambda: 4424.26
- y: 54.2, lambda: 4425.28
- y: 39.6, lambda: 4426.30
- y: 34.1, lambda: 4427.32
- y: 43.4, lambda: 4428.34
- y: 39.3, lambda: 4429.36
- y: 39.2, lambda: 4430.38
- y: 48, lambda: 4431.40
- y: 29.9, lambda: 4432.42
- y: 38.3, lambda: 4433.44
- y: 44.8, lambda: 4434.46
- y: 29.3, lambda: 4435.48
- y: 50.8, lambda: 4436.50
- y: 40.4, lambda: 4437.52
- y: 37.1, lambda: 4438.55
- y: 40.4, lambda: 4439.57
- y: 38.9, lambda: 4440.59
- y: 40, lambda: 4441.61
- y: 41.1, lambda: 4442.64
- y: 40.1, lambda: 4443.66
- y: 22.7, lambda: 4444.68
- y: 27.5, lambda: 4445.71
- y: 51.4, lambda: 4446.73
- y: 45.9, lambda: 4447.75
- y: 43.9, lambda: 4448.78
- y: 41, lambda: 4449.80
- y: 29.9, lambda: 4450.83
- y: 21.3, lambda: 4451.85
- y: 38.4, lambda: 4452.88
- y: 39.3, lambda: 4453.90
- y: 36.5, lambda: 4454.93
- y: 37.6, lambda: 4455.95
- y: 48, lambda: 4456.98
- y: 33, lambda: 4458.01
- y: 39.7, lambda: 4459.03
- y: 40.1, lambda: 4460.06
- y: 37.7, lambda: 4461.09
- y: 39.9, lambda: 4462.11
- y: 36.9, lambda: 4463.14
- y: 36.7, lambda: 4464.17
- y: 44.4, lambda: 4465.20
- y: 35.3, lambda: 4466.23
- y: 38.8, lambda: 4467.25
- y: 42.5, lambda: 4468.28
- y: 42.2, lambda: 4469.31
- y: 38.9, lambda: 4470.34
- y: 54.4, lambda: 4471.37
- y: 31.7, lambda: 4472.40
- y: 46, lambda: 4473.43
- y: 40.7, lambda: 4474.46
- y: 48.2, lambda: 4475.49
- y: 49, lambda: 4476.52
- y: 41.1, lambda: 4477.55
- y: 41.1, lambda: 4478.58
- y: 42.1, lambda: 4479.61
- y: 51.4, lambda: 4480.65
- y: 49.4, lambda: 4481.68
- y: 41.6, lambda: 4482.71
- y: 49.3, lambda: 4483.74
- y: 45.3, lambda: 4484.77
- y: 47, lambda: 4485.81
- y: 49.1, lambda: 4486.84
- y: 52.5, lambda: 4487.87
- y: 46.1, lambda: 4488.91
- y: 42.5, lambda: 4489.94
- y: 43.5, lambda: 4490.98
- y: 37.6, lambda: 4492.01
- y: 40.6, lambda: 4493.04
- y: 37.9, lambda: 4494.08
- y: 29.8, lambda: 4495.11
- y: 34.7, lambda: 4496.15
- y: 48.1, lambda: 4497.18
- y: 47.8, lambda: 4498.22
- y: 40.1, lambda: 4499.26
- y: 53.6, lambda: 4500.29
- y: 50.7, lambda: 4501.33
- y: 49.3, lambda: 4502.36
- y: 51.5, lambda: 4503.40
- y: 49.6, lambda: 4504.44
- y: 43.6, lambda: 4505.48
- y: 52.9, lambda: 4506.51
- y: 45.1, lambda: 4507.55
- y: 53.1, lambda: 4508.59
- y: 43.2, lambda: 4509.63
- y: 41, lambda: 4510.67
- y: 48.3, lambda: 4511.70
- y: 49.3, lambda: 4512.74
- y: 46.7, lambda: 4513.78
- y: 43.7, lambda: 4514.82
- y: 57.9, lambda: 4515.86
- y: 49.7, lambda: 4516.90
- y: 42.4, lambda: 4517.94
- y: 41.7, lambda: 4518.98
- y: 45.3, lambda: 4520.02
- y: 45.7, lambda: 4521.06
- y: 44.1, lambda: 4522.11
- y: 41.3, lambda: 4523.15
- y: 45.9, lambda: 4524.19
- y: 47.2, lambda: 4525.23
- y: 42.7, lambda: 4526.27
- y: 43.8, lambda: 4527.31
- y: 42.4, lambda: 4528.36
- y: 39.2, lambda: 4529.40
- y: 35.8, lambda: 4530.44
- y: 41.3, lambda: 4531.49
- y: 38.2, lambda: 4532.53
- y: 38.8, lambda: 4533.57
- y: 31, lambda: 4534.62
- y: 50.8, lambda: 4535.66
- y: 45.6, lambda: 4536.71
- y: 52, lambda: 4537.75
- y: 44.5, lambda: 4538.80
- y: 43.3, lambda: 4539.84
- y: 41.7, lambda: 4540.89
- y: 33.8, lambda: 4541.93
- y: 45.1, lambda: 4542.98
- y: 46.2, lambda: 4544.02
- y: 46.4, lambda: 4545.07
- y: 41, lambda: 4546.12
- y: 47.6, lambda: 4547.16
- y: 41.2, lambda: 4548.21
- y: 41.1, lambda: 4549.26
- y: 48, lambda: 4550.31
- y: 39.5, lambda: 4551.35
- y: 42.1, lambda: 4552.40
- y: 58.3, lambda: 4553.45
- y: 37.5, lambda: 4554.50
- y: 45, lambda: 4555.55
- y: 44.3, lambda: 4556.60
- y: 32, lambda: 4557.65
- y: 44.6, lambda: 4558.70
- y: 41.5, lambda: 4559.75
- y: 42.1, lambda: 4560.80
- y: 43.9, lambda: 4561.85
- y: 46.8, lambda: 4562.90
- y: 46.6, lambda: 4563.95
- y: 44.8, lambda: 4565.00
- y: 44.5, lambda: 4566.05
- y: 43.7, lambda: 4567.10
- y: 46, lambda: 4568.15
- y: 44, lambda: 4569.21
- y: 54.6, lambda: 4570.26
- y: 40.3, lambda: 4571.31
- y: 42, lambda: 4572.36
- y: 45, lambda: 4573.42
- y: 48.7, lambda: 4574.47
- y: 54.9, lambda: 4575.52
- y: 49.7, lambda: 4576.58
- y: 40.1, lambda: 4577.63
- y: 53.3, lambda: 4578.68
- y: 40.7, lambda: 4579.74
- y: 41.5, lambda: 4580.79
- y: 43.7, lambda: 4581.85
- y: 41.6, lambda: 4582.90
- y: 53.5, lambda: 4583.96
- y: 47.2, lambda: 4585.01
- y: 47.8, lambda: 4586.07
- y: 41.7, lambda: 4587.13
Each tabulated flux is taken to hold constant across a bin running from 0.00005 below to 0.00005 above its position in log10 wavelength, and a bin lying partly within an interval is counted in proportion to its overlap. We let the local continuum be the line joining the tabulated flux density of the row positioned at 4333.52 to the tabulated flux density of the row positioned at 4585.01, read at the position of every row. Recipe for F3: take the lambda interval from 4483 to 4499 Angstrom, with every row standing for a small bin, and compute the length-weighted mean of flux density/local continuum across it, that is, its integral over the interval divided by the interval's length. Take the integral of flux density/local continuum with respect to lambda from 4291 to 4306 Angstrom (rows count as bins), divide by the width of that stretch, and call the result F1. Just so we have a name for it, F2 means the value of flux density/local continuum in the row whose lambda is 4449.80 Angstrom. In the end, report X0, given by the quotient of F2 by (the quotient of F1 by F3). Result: 1.22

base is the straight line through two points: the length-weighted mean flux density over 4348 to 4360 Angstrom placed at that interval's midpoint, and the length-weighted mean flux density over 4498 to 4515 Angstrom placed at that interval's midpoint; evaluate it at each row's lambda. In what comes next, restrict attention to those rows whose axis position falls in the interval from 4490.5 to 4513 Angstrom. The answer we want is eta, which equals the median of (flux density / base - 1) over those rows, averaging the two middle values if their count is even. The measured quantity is -0.025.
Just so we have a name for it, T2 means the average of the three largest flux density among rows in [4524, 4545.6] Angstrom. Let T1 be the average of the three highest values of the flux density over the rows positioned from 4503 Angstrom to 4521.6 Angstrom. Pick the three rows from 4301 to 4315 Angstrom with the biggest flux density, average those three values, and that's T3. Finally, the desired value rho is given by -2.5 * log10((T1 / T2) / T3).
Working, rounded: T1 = 54.6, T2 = 50.0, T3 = 35.9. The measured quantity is 3.79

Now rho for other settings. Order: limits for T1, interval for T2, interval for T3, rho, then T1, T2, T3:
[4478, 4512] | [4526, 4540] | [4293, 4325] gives 4.00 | 53.2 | 49.5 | 42.7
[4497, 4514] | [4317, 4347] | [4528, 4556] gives 4.12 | 53.2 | 44.2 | 53.7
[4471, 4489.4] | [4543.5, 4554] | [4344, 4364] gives 4.21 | 52.8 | 51.3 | 49.6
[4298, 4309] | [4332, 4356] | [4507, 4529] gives 4.70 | 33.1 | 46.7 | 53.6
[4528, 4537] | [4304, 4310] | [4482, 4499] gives 3.89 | 46.3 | 33.0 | 50.3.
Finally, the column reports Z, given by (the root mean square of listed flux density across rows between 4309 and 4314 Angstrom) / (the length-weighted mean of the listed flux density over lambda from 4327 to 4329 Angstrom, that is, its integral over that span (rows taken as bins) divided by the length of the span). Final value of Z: 0.83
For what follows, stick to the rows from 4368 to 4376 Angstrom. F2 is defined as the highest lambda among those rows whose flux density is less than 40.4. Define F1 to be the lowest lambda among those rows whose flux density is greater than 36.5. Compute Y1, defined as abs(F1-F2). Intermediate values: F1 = 4371.60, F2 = 4375.63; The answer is 4.0 Angstrom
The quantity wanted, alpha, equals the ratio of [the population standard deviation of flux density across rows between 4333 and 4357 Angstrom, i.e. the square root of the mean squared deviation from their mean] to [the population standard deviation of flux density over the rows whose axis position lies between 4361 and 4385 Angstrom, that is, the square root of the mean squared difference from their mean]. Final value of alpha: 0.9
